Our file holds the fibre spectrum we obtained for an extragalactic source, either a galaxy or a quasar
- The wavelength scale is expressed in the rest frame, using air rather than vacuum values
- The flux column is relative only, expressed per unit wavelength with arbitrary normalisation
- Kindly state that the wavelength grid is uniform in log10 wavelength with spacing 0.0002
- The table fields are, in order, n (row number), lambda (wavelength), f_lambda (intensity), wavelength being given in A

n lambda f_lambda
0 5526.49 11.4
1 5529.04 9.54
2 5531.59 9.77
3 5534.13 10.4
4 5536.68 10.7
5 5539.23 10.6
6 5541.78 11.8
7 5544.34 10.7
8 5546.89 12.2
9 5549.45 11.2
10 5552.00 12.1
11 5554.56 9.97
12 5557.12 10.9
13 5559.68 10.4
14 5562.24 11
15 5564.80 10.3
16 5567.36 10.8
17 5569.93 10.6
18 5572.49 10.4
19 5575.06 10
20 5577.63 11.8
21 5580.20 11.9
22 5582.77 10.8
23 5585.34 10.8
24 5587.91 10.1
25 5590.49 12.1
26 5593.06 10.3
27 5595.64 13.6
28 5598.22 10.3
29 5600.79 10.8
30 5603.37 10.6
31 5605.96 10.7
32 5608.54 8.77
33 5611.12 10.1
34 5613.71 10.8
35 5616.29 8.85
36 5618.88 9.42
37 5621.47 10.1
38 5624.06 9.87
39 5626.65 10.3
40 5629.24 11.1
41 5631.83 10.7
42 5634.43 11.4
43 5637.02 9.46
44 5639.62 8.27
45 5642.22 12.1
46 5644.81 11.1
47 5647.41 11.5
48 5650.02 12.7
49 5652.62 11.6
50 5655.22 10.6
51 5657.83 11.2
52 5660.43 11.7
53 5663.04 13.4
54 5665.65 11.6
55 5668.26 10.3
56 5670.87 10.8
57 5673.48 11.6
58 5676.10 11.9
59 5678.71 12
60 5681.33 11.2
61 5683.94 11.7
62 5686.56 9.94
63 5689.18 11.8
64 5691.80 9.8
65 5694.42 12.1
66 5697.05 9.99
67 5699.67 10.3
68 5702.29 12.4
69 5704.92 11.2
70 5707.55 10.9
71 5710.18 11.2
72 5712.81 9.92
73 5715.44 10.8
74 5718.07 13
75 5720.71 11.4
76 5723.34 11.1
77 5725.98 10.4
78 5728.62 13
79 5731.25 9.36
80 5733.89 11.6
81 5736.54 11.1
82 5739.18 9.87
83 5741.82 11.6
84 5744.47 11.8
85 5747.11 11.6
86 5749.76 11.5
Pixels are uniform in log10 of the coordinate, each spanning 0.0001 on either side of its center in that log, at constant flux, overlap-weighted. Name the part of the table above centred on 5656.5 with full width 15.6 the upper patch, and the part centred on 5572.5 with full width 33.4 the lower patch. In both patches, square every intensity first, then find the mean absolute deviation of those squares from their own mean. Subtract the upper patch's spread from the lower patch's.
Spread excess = -10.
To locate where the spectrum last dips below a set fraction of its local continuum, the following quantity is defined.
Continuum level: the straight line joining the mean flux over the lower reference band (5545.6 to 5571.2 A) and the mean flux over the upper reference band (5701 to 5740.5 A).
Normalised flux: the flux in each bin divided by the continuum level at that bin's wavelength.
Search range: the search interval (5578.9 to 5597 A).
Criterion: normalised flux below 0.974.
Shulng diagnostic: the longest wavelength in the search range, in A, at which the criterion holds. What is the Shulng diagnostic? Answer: 5593.06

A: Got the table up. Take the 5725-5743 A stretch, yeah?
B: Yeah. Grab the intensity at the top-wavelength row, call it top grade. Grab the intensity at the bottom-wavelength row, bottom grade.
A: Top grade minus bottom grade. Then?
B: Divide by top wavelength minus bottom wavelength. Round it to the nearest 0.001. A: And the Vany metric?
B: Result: 0.076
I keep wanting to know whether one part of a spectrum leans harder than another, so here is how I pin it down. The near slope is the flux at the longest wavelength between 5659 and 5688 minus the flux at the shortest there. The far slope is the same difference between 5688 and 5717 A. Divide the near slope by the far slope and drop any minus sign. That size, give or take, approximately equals 1.8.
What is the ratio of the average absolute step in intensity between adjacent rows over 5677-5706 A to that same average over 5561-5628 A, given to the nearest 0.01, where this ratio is 1.51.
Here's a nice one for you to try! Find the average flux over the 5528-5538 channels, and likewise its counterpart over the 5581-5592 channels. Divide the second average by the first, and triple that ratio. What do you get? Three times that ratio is 3.25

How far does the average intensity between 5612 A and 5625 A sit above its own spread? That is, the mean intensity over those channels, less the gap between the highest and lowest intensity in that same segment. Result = 7.9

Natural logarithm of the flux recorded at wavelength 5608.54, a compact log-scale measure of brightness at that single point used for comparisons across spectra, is 2.17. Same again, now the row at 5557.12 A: 2.39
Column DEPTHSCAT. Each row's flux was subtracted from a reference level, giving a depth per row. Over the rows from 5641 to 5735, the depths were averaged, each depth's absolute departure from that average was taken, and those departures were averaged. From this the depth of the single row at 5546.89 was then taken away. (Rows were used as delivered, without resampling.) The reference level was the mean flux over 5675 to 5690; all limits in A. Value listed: 1.5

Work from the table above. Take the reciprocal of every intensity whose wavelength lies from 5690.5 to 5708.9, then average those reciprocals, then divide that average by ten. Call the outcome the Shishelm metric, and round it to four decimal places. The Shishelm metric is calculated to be 0.0092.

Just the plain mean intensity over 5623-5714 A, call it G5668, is 11.1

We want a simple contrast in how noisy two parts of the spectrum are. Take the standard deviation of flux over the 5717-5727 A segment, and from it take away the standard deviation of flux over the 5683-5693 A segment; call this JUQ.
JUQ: 0.01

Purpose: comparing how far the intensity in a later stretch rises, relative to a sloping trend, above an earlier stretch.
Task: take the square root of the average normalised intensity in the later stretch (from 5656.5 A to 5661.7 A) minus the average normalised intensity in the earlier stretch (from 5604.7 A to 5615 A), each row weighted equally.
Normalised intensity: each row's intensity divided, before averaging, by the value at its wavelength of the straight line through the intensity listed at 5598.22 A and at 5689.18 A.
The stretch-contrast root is 0.23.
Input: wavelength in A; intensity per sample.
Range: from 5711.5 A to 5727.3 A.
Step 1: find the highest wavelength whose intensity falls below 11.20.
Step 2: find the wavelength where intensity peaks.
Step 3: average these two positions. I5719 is 5722.0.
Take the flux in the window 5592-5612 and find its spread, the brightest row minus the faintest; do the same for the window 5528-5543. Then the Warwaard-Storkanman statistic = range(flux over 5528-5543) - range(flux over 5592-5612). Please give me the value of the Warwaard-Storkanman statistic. -2.6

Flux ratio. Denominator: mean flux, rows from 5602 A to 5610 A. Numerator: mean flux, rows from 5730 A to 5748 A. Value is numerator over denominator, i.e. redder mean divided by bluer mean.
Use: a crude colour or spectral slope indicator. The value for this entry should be 1.10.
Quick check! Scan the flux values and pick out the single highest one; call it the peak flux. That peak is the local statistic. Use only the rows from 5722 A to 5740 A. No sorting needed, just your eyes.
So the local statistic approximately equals 13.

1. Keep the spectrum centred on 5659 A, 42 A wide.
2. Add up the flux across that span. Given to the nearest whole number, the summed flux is 182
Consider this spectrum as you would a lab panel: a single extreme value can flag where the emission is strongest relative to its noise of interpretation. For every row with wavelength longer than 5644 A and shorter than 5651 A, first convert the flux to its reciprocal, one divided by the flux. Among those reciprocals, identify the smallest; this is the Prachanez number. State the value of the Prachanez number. 0.0787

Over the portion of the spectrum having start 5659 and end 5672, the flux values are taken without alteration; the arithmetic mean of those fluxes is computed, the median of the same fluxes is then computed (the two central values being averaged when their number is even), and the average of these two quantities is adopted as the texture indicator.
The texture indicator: 11.6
